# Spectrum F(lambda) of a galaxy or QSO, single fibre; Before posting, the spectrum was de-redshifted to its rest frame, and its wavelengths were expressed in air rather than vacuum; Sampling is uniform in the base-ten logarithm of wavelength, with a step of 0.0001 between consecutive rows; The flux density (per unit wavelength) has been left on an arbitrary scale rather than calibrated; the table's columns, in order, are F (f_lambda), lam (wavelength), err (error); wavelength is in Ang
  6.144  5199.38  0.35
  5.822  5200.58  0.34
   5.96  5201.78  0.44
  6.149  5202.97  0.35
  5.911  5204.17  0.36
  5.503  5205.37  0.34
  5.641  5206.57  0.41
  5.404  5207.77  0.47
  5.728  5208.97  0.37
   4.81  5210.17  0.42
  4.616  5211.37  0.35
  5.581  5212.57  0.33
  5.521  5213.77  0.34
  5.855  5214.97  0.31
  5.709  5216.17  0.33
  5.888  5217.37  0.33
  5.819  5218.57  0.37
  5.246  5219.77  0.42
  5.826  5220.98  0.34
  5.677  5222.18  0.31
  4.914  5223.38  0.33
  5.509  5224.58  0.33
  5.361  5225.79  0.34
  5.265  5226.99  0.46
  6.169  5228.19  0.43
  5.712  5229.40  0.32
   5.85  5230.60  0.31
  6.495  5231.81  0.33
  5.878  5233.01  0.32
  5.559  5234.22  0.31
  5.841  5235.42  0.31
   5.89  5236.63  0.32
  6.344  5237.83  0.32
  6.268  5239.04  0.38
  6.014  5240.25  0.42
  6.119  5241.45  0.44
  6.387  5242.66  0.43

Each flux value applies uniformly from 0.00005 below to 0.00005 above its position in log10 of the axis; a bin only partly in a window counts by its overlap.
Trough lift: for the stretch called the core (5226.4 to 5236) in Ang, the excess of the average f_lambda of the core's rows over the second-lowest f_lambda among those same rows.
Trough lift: 0.29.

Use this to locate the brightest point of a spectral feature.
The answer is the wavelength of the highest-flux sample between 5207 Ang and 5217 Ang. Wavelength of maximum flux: 5214.97 Ang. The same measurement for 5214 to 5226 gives 5217.37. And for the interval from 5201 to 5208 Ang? 5202.97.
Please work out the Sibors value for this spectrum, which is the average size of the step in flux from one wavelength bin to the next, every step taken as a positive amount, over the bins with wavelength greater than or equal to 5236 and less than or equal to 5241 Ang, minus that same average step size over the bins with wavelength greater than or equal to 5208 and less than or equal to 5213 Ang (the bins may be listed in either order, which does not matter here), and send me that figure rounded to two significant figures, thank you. -0.43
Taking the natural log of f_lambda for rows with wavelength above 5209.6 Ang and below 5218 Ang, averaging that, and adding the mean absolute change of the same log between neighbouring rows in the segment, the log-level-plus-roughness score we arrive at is 1.75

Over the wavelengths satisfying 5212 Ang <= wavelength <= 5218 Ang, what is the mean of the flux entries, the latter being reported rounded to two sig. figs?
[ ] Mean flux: 5.7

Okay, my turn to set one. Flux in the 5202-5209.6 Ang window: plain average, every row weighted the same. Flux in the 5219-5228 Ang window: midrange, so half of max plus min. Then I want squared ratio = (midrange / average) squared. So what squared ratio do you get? 0.88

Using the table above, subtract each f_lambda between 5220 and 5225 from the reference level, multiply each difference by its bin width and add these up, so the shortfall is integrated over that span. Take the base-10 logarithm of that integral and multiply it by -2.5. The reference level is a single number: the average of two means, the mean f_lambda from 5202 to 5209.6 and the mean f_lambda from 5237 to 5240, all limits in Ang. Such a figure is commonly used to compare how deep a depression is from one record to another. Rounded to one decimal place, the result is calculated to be -1.0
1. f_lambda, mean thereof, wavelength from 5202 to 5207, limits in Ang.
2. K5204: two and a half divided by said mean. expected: 0.43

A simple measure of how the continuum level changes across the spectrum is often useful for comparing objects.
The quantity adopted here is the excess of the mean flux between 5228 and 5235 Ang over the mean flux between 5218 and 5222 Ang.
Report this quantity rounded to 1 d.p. 0.3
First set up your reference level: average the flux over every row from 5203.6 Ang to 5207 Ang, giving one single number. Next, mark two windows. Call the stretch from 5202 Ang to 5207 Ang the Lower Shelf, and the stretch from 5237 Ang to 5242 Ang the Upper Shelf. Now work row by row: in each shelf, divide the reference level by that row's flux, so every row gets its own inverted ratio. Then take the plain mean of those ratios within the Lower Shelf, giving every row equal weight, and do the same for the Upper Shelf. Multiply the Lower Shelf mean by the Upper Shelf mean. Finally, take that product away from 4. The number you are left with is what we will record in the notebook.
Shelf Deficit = 3.10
